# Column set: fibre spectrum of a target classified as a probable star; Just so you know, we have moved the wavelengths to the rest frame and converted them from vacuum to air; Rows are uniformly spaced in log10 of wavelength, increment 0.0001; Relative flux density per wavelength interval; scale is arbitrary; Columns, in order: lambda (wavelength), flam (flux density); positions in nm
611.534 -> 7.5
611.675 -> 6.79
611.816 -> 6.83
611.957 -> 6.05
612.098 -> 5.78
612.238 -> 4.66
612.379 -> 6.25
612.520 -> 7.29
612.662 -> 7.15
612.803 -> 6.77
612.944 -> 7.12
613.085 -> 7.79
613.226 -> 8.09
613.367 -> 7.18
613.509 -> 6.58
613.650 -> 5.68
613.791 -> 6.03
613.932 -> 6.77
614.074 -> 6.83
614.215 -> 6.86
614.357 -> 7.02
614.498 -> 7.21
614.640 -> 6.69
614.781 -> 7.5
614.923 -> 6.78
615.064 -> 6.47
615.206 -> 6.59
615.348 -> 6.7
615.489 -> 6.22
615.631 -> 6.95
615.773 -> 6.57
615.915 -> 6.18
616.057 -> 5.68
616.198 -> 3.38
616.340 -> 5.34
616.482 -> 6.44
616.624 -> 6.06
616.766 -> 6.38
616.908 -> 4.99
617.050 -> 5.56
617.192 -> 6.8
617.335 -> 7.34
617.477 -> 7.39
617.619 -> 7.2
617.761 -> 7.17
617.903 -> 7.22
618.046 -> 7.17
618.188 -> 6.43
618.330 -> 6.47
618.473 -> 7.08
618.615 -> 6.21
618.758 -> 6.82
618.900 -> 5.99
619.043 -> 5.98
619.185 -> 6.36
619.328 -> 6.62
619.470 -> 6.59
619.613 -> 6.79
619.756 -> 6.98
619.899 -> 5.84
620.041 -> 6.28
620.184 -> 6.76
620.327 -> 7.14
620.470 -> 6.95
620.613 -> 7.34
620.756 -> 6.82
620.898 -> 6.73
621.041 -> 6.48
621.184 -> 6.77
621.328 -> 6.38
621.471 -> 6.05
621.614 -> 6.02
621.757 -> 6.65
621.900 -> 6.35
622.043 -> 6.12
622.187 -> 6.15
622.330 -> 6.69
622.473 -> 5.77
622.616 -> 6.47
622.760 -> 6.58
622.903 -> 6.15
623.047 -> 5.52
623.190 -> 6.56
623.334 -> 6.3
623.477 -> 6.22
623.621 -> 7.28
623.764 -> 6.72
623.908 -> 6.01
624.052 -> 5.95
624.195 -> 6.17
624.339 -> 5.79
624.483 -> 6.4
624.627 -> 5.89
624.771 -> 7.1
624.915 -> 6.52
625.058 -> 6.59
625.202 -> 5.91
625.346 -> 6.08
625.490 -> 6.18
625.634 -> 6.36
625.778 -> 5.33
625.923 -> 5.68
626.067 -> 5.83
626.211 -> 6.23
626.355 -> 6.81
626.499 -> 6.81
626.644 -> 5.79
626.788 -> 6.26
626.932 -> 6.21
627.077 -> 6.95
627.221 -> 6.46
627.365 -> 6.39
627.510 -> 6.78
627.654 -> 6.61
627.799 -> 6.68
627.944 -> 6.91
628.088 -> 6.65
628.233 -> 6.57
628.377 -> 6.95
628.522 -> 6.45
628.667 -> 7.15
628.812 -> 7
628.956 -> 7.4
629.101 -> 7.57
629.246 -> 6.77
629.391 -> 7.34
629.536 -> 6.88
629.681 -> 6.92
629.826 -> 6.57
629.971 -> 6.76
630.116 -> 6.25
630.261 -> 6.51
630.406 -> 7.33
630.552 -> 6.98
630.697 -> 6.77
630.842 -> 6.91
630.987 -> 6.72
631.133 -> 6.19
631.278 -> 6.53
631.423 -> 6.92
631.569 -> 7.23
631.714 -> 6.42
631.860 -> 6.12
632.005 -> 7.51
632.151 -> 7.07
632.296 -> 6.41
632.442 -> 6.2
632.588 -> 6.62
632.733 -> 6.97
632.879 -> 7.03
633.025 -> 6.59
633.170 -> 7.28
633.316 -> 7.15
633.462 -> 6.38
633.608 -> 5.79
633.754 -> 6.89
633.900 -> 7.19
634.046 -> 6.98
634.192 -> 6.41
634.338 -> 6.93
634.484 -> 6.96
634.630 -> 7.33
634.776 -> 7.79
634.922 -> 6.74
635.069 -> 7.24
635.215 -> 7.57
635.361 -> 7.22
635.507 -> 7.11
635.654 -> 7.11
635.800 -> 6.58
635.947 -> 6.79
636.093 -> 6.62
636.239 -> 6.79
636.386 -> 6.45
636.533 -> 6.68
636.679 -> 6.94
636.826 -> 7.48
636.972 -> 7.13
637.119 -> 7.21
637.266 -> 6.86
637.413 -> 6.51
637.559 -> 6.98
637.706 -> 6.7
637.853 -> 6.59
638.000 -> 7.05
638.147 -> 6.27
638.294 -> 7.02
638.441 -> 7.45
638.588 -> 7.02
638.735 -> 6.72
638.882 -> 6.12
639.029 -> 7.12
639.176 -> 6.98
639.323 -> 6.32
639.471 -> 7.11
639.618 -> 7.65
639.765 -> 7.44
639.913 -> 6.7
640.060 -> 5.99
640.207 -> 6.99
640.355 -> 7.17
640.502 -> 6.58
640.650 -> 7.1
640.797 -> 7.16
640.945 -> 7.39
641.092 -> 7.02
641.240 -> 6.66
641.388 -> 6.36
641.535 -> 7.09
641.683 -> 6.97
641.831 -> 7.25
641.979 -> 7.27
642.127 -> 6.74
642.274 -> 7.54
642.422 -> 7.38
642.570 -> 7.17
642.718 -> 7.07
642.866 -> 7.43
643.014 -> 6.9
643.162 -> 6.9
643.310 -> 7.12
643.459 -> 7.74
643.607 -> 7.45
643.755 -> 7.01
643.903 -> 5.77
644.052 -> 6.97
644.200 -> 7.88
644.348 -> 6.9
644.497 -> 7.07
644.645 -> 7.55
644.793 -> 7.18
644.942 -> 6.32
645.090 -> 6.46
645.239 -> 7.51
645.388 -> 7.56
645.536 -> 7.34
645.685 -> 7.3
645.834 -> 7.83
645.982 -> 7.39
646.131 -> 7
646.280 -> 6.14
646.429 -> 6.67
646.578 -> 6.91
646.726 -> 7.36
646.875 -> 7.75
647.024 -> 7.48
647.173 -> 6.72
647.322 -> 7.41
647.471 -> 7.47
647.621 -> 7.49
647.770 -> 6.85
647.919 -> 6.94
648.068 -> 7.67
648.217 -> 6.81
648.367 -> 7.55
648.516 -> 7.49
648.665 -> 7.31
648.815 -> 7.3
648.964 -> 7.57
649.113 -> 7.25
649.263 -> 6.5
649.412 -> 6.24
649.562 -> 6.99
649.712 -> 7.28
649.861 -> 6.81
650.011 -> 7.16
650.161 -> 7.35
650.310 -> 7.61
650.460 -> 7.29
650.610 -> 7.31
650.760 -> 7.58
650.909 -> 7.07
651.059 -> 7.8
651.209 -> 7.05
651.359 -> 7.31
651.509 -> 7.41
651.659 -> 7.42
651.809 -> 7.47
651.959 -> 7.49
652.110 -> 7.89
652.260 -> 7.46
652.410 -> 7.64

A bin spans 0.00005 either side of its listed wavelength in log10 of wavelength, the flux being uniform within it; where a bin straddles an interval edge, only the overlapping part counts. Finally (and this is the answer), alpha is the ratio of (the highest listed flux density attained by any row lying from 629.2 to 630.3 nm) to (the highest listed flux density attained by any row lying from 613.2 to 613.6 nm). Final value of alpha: 0.91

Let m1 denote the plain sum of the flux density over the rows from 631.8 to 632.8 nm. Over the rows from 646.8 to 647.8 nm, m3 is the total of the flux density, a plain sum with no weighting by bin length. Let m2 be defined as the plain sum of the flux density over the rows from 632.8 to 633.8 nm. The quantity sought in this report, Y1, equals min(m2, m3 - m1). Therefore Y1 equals 4.3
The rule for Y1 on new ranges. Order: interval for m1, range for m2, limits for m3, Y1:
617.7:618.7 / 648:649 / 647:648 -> 2.6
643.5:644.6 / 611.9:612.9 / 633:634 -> -1.8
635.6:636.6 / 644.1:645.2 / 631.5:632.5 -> -0.1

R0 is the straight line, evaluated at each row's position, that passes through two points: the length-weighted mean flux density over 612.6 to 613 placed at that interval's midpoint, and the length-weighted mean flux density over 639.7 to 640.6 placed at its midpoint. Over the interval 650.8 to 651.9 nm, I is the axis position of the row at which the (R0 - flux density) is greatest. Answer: 651.209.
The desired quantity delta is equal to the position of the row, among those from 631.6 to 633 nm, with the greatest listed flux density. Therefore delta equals 632.005 nm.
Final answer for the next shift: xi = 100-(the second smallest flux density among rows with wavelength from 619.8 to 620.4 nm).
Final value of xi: 93.7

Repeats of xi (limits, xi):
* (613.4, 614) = 94.0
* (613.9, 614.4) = 93.2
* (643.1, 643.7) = 92.9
